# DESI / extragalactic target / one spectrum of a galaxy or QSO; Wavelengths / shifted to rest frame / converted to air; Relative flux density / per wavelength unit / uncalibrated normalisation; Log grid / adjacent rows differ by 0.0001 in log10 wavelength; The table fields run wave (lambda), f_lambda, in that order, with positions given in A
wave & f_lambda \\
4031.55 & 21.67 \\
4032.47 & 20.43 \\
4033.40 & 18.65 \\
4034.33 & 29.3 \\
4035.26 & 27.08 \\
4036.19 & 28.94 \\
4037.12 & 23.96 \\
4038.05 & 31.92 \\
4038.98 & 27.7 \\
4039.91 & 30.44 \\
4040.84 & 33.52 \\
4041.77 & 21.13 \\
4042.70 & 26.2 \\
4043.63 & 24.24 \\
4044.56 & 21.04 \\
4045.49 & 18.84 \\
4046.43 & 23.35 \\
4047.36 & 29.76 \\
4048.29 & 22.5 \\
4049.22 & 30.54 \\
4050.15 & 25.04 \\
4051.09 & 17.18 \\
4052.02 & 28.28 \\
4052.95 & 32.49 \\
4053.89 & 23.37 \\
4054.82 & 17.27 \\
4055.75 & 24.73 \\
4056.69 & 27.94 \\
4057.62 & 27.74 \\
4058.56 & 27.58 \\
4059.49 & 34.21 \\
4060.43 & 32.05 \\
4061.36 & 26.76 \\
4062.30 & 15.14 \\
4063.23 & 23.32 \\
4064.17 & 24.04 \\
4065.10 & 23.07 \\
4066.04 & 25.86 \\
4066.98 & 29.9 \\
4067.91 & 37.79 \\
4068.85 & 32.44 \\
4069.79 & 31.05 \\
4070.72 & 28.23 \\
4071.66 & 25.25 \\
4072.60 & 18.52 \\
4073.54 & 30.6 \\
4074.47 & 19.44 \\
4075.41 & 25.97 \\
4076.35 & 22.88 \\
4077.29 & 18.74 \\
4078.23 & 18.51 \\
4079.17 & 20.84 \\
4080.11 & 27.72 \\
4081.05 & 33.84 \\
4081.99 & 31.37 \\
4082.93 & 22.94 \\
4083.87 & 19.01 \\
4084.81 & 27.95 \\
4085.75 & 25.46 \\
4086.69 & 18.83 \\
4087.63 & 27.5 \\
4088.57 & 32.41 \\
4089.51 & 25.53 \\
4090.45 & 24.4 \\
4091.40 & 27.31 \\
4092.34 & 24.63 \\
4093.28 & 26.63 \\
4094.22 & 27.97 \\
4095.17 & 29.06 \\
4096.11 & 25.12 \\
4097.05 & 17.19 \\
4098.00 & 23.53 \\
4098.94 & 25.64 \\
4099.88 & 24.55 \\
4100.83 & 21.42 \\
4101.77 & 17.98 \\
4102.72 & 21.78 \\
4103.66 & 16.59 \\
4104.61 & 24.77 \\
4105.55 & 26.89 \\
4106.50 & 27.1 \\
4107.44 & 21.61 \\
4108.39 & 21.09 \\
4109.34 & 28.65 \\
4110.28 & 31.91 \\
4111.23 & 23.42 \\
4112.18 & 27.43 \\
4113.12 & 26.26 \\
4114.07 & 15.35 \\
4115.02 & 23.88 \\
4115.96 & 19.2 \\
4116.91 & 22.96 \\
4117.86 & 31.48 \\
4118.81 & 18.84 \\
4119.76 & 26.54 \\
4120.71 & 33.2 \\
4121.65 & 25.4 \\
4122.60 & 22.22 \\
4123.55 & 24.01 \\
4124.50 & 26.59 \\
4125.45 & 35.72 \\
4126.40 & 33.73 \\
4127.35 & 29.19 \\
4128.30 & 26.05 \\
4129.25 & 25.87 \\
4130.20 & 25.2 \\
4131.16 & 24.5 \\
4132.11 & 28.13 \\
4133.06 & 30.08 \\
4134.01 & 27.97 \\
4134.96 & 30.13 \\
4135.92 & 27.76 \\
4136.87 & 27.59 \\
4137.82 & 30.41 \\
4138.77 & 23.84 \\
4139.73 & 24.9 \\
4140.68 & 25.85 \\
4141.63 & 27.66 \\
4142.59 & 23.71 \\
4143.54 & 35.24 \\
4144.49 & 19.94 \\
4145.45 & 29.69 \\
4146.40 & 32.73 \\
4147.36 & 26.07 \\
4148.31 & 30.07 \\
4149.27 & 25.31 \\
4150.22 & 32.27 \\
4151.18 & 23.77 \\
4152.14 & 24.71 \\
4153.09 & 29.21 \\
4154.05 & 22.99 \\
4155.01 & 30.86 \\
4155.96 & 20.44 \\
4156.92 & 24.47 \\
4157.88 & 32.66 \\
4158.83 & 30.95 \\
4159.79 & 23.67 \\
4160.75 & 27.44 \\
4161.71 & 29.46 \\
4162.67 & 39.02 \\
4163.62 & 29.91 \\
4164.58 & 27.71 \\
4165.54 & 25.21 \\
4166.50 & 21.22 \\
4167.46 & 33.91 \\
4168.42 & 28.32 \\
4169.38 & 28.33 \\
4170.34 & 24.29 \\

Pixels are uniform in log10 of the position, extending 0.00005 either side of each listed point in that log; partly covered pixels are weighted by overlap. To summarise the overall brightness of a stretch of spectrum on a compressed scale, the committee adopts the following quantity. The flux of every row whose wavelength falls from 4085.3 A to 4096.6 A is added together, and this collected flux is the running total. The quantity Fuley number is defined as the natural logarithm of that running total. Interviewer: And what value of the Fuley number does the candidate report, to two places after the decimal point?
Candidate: 5.75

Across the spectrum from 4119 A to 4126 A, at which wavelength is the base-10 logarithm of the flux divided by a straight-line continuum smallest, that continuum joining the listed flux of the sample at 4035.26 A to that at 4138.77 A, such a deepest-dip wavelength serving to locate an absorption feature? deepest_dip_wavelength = 4122.60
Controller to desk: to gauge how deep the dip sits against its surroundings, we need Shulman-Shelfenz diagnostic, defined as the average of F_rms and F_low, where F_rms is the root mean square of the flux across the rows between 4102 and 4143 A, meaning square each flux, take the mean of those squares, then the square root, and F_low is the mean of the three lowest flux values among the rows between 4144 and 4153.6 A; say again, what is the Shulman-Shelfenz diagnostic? 24.5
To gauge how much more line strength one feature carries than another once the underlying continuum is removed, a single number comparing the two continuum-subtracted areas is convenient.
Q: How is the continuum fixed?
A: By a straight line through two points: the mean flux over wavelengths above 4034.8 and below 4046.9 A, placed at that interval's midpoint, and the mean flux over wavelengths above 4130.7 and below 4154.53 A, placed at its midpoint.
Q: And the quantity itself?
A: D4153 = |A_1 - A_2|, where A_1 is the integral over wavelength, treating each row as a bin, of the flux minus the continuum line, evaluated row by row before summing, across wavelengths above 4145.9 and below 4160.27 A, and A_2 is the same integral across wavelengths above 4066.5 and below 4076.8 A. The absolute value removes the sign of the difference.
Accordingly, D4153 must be 13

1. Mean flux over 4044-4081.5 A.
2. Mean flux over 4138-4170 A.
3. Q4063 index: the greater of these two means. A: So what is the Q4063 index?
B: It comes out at 27.6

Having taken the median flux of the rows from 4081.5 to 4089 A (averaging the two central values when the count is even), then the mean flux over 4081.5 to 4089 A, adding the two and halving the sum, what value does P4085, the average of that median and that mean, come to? 26.1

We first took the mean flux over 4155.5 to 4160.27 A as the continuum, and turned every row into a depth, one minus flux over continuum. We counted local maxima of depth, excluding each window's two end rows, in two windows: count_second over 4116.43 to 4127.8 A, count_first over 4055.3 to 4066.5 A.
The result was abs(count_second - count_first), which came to 1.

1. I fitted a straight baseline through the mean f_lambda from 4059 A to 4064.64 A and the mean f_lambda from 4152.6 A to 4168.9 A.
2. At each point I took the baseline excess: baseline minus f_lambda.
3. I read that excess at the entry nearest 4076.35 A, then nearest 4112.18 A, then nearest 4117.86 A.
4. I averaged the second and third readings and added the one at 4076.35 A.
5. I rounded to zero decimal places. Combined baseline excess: 1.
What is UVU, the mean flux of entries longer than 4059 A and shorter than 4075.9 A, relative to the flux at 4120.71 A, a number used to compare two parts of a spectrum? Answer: 0.8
